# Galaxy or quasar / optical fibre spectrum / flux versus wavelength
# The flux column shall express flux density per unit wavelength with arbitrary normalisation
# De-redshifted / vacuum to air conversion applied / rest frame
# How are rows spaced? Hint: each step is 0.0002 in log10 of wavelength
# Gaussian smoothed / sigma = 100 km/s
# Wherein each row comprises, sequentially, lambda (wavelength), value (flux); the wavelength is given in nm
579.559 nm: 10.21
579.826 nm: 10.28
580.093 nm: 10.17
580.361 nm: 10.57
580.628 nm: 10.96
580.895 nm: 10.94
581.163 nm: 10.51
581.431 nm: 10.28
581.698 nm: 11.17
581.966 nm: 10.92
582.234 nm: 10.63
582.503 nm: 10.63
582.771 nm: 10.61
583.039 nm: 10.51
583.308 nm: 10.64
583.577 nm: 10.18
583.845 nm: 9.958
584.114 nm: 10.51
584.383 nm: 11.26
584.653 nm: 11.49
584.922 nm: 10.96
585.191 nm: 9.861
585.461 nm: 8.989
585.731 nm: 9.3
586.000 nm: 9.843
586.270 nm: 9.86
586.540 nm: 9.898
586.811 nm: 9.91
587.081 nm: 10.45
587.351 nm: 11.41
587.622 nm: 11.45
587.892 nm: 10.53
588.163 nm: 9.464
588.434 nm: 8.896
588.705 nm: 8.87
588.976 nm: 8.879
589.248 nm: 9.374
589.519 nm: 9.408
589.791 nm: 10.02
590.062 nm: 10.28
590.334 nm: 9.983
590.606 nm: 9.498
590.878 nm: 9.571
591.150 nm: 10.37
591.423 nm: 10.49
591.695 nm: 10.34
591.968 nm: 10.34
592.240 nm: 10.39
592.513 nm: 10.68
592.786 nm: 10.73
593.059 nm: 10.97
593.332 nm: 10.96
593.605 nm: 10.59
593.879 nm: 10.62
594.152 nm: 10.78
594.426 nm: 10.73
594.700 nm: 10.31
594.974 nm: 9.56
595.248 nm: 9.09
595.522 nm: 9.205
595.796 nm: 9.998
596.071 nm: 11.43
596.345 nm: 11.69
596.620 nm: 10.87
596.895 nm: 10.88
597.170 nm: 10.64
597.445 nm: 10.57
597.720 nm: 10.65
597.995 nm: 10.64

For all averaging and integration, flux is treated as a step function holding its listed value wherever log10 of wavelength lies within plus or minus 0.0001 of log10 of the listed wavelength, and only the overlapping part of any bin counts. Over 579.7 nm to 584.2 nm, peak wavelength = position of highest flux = 581.698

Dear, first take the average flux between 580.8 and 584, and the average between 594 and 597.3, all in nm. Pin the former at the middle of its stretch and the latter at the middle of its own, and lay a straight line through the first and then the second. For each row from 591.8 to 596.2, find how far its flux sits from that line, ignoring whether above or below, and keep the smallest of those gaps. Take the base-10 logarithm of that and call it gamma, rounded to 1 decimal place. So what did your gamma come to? -1.1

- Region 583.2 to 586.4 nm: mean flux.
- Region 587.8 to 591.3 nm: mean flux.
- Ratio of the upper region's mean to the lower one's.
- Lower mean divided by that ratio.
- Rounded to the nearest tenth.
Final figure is 10.9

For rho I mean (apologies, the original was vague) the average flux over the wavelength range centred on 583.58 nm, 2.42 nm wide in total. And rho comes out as 10.64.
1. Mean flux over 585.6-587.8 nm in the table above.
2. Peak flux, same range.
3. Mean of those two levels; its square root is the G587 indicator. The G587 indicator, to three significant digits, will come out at 3.30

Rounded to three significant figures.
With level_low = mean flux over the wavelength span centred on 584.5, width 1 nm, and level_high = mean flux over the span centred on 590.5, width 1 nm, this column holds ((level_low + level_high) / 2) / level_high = 1.06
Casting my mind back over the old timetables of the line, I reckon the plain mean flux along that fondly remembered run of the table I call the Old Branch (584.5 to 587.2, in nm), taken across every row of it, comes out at 10.1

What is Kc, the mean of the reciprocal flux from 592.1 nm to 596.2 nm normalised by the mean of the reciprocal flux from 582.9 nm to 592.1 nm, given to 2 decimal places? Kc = 0.97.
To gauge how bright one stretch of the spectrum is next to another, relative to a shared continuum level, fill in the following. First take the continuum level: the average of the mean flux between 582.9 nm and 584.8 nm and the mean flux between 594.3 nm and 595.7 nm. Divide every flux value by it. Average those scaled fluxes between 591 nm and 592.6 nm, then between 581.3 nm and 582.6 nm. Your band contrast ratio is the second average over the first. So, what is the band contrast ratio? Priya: 1.03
